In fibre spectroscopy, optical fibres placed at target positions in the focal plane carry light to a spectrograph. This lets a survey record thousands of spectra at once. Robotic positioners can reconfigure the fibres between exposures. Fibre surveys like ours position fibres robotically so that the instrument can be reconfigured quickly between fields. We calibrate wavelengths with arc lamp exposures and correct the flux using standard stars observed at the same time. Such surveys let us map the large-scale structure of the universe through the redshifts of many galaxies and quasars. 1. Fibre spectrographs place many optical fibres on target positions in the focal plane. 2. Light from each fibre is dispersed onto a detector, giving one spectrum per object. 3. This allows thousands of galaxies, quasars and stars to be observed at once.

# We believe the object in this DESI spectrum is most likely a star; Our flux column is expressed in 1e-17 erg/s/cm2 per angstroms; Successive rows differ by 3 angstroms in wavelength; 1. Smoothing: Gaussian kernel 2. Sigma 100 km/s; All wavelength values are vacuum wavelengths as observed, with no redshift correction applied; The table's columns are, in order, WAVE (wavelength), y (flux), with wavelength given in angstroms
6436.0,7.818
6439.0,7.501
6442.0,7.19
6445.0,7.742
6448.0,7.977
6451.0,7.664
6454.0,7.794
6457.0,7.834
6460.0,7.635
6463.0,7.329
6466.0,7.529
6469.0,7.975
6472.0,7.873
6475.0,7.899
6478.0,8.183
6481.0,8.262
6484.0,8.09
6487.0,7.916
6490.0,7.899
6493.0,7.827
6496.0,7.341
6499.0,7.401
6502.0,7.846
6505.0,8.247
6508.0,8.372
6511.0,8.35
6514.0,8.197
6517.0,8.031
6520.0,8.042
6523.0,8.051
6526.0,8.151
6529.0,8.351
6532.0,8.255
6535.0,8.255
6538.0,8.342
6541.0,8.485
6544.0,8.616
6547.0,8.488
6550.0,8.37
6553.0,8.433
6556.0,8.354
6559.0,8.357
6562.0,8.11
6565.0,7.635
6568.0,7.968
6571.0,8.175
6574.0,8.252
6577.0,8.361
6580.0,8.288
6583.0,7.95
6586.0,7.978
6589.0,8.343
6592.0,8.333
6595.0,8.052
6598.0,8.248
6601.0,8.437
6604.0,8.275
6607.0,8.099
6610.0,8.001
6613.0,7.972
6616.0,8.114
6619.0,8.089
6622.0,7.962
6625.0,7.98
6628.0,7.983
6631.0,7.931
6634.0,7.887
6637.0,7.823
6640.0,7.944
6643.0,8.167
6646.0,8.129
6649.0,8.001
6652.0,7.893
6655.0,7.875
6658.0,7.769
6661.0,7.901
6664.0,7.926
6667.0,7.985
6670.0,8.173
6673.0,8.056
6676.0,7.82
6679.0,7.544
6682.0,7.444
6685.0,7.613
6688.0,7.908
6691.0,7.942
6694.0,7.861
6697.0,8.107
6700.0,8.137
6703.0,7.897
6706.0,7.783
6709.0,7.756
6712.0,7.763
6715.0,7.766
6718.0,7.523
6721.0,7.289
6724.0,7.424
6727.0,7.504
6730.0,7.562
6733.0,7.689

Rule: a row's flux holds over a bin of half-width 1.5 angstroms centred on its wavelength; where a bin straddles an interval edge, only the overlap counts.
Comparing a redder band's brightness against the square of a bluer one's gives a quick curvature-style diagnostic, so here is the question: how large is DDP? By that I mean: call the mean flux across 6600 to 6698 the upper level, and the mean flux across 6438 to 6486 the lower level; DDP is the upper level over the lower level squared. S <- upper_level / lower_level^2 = 0.131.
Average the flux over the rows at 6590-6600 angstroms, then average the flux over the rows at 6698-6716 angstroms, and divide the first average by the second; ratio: 1.05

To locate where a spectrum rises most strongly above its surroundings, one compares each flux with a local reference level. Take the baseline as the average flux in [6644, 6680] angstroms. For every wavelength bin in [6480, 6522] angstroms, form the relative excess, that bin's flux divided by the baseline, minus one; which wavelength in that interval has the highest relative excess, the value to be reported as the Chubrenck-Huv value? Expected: 6508.0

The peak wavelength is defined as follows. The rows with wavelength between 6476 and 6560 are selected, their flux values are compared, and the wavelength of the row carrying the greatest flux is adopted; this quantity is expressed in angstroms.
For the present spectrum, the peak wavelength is 6544.0 angstroms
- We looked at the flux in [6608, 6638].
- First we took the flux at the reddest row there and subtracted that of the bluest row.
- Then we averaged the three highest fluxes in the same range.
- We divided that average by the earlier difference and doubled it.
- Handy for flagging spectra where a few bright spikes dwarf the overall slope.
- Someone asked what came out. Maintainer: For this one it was -91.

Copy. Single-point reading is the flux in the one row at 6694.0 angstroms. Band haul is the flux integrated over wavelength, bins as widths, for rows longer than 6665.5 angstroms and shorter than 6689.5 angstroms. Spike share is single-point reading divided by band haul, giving 0.0419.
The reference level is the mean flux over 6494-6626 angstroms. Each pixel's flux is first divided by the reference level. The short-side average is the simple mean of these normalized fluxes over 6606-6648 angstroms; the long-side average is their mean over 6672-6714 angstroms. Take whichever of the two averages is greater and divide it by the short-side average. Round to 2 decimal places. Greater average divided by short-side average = 1.00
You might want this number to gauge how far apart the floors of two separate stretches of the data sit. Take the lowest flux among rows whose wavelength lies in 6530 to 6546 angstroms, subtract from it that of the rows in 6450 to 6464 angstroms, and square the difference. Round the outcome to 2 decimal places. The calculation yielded 0.86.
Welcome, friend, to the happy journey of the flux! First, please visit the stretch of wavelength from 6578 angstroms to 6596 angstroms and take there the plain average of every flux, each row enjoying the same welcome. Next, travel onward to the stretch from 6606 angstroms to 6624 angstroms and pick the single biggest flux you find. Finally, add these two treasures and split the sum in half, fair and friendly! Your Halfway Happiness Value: 8.14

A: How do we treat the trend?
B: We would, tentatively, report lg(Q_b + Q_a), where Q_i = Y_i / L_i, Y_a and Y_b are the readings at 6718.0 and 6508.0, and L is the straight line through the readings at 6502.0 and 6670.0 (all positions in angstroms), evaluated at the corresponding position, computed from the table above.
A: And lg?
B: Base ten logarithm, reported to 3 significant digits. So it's 0.296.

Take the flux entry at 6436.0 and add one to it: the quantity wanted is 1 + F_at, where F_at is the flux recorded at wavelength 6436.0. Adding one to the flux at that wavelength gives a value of 8.8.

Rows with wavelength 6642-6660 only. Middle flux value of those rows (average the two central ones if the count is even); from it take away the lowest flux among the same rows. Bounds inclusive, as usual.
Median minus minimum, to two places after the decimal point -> 0.18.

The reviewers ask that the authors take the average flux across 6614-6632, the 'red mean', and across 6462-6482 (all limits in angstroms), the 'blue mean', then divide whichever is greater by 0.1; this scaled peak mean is 80.1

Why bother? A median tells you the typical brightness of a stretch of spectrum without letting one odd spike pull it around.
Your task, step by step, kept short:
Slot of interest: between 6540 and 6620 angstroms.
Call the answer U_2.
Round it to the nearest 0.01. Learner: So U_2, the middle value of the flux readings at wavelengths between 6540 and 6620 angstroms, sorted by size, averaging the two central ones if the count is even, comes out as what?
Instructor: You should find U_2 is 8.25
